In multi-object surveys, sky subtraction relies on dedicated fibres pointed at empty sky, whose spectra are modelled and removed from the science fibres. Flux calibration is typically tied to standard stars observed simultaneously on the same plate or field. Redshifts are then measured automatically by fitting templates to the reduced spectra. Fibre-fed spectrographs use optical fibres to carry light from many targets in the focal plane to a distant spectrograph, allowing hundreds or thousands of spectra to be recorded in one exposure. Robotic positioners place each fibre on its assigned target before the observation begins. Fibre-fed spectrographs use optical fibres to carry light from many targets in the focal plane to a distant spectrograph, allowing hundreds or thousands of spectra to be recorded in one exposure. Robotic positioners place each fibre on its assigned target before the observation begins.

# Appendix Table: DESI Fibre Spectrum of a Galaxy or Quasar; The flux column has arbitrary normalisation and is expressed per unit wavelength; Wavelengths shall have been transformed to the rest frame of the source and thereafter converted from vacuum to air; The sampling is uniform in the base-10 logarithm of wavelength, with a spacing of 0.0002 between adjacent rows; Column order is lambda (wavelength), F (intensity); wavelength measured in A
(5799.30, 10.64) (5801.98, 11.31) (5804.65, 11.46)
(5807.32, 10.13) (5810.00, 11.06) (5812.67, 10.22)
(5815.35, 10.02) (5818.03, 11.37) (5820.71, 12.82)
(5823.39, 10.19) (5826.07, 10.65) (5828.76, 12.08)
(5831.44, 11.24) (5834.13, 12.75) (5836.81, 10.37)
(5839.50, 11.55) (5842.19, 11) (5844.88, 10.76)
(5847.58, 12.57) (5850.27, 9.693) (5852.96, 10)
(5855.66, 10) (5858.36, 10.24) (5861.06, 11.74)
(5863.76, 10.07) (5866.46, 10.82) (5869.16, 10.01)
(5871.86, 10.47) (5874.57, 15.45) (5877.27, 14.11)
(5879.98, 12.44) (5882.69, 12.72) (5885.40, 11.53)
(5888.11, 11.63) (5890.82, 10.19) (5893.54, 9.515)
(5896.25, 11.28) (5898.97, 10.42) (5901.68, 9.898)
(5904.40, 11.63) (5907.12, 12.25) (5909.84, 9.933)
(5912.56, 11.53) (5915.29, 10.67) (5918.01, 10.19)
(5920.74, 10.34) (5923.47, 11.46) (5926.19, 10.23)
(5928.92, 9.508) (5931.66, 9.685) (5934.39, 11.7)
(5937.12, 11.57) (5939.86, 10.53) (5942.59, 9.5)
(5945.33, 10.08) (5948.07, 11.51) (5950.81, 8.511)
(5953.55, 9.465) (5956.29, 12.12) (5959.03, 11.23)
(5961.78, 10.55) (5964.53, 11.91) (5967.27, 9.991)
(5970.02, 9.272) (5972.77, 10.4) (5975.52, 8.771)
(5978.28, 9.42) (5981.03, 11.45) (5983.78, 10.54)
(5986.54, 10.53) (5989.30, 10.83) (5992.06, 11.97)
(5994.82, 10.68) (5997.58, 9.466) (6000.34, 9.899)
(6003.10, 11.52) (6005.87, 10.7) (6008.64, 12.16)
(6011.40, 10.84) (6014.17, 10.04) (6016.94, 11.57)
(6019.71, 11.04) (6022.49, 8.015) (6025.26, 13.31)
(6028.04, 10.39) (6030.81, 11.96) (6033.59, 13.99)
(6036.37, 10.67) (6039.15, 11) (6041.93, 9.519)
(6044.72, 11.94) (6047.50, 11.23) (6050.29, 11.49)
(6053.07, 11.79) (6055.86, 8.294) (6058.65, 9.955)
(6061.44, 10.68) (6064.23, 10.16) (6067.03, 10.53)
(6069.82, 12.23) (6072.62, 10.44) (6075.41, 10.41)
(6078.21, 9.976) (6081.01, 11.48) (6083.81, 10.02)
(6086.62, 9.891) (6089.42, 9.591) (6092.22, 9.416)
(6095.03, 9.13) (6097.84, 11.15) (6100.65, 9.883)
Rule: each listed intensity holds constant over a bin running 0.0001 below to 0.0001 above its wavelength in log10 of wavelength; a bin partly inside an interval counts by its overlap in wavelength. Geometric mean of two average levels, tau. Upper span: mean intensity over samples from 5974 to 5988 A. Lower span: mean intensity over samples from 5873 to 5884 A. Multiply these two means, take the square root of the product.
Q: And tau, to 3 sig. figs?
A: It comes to 11.8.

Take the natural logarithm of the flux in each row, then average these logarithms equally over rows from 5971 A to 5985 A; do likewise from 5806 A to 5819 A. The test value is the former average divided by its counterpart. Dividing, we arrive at 0.98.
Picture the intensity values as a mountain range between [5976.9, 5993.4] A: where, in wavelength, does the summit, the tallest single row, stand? 5992.06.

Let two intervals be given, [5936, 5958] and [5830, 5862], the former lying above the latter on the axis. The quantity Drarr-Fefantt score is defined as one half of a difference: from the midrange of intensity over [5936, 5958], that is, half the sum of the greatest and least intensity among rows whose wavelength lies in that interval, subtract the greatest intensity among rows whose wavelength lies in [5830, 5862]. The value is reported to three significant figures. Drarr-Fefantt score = -1.22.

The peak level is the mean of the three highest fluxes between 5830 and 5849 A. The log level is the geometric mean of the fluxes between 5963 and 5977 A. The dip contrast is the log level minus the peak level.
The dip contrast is -2.3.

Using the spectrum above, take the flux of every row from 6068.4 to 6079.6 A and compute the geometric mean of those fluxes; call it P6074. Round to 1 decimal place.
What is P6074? 10.7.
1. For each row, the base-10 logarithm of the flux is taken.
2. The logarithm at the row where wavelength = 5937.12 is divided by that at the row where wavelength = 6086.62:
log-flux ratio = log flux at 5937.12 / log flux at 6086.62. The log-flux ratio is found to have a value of 1.07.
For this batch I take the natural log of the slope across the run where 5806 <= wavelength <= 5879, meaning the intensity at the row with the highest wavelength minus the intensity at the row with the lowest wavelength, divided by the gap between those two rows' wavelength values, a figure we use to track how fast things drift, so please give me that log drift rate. -2.9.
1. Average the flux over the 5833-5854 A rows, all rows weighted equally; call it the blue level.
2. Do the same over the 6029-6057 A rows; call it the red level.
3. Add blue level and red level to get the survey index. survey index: 22.3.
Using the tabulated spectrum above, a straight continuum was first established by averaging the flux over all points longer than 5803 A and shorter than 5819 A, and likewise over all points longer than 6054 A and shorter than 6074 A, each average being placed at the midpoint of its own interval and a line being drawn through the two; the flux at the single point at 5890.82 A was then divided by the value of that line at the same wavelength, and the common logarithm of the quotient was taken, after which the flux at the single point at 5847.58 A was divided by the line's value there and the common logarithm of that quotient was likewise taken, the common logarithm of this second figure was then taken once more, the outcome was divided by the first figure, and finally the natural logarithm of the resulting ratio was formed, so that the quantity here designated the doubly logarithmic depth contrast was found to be 4.2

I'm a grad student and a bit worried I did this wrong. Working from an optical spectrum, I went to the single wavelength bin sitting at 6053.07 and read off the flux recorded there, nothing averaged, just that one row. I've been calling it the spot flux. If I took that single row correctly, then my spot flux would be 11.79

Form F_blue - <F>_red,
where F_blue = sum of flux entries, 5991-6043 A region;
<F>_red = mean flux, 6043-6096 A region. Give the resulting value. 198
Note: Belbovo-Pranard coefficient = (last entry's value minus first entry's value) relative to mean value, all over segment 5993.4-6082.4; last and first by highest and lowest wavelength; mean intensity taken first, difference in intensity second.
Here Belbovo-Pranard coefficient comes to 0.074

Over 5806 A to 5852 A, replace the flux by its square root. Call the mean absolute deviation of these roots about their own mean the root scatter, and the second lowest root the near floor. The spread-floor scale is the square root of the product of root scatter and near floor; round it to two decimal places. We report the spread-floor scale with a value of 0.61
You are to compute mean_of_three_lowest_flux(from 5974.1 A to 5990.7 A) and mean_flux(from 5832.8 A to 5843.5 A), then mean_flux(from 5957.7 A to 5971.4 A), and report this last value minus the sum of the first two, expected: -10.4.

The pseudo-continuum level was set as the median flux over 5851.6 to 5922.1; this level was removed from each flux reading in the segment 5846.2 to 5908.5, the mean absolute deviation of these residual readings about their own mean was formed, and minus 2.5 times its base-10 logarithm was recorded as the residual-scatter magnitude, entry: -0.2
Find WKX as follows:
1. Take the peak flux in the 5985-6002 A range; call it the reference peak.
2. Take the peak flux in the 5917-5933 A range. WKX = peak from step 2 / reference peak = 0.96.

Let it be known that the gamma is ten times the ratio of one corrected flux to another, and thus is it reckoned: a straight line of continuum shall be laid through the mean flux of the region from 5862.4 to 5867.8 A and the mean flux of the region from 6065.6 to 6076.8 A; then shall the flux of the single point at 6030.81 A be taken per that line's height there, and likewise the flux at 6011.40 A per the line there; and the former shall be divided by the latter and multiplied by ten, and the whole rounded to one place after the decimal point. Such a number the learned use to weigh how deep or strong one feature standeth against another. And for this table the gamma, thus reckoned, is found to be 11.0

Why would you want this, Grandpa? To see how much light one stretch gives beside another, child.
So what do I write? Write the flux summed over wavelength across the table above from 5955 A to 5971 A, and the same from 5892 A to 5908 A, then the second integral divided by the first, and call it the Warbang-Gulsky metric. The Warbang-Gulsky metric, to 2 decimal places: 0.99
